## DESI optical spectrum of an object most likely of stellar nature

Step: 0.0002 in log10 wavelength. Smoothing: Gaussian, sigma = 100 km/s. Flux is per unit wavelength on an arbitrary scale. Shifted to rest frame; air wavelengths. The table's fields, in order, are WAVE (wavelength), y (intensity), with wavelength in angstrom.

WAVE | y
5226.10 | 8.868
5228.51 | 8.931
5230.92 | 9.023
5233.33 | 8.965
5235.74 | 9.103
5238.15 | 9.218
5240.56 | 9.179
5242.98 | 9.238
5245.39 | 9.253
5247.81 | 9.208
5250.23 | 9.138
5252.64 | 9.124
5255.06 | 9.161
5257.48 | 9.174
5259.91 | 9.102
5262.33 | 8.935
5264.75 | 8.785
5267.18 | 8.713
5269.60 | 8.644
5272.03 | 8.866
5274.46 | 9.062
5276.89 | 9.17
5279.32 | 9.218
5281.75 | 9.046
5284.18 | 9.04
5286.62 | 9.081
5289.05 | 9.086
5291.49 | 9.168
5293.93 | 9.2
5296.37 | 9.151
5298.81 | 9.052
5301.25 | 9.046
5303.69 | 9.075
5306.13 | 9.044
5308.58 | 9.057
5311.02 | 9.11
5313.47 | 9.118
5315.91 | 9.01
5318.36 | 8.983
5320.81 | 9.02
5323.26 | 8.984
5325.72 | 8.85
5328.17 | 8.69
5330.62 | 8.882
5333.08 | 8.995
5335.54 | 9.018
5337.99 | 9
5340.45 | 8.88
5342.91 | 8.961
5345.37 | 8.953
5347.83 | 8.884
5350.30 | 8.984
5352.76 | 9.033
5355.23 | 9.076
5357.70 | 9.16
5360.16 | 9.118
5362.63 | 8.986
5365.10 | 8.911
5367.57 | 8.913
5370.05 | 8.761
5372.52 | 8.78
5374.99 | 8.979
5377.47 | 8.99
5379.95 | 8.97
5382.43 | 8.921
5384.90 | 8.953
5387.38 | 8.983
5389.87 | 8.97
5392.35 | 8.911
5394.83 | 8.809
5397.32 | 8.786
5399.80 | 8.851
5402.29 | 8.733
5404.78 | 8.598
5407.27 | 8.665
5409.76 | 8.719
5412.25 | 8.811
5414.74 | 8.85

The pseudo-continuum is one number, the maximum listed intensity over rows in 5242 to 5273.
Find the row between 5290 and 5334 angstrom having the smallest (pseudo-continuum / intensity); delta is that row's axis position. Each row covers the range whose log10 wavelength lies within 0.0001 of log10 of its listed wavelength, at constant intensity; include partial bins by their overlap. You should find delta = 5293.93 angstrom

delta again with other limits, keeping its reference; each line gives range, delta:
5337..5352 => 5337.99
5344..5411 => 5357.70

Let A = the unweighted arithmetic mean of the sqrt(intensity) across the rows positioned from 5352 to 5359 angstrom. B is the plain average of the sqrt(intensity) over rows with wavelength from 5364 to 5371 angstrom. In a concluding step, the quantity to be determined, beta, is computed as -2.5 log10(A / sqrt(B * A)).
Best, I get -0.007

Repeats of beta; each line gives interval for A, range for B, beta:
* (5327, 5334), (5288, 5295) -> 0.009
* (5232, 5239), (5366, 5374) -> -0.008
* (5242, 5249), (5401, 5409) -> -0.017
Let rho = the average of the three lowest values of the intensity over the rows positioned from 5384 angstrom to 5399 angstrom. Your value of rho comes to 8.84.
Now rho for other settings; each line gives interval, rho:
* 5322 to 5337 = 8.81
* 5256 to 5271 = 8.71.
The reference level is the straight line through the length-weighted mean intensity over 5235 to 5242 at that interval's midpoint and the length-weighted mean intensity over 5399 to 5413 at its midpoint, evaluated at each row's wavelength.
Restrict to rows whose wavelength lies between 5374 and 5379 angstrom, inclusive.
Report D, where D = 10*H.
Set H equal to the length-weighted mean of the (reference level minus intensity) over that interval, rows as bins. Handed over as -1.8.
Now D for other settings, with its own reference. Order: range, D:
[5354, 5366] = -2.1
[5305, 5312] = -0.9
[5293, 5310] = -0.9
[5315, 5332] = 0.3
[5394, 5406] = -0.2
